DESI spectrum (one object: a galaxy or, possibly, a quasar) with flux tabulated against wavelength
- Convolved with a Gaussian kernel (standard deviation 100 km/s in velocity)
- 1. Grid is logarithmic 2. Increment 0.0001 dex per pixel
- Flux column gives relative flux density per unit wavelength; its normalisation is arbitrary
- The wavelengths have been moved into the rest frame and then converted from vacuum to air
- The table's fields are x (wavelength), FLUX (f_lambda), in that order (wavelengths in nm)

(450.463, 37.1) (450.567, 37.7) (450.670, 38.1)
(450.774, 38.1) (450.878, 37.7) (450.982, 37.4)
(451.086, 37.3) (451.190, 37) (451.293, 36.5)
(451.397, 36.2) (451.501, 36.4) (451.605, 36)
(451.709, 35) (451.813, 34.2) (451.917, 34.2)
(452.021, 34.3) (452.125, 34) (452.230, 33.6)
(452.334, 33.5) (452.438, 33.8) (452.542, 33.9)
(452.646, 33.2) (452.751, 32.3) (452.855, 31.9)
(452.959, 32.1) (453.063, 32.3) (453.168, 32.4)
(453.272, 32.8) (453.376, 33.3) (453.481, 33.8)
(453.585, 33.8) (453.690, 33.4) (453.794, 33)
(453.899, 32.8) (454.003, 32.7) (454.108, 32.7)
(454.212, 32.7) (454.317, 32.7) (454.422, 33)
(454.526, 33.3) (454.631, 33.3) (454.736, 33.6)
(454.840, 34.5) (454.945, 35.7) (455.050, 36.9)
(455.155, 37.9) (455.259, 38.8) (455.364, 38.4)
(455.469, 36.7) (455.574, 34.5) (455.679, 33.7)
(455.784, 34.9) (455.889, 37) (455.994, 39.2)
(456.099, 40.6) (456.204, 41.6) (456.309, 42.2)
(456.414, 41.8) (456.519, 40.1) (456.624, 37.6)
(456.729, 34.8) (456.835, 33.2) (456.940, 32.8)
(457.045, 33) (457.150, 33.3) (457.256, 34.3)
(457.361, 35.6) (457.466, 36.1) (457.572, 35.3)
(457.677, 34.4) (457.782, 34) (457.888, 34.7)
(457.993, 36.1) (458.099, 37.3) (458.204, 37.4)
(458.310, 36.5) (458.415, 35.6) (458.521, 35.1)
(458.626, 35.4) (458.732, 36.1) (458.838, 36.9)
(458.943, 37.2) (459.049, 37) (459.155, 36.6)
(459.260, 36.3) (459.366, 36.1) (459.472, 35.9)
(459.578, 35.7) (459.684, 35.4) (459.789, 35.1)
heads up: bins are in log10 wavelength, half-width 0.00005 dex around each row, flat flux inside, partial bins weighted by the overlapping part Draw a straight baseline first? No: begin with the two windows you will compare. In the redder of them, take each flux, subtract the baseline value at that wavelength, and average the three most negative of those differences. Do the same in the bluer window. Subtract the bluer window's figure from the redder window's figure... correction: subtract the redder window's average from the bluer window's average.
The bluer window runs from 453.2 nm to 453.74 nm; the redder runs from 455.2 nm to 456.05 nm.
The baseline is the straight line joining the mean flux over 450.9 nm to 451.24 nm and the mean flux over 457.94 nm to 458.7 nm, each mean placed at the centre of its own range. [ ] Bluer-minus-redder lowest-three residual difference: -1.5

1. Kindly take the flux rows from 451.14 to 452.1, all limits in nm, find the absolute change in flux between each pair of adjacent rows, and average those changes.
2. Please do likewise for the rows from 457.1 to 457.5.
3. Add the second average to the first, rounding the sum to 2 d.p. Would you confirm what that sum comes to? 1.35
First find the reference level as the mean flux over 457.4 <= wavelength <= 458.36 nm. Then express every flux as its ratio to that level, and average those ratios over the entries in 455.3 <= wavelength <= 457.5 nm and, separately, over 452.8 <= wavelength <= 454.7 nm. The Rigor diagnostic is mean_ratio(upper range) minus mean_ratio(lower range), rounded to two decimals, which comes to 0.11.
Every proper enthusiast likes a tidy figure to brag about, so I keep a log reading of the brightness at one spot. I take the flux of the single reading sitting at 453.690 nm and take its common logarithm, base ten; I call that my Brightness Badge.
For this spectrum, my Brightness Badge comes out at 1.52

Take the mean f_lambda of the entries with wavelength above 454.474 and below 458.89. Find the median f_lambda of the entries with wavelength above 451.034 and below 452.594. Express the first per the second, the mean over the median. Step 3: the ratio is 1.055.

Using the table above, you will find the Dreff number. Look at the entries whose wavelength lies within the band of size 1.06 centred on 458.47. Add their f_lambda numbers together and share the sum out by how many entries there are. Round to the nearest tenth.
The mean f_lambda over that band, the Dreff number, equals 36.4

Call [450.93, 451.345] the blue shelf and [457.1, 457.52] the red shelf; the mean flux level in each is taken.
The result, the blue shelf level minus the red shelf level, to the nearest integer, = 2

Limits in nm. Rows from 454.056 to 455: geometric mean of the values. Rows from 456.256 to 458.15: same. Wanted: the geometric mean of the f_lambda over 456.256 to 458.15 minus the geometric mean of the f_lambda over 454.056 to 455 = 2.3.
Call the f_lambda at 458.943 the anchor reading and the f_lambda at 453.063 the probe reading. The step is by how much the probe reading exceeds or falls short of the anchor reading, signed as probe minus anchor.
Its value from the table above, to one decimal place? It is -4.9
